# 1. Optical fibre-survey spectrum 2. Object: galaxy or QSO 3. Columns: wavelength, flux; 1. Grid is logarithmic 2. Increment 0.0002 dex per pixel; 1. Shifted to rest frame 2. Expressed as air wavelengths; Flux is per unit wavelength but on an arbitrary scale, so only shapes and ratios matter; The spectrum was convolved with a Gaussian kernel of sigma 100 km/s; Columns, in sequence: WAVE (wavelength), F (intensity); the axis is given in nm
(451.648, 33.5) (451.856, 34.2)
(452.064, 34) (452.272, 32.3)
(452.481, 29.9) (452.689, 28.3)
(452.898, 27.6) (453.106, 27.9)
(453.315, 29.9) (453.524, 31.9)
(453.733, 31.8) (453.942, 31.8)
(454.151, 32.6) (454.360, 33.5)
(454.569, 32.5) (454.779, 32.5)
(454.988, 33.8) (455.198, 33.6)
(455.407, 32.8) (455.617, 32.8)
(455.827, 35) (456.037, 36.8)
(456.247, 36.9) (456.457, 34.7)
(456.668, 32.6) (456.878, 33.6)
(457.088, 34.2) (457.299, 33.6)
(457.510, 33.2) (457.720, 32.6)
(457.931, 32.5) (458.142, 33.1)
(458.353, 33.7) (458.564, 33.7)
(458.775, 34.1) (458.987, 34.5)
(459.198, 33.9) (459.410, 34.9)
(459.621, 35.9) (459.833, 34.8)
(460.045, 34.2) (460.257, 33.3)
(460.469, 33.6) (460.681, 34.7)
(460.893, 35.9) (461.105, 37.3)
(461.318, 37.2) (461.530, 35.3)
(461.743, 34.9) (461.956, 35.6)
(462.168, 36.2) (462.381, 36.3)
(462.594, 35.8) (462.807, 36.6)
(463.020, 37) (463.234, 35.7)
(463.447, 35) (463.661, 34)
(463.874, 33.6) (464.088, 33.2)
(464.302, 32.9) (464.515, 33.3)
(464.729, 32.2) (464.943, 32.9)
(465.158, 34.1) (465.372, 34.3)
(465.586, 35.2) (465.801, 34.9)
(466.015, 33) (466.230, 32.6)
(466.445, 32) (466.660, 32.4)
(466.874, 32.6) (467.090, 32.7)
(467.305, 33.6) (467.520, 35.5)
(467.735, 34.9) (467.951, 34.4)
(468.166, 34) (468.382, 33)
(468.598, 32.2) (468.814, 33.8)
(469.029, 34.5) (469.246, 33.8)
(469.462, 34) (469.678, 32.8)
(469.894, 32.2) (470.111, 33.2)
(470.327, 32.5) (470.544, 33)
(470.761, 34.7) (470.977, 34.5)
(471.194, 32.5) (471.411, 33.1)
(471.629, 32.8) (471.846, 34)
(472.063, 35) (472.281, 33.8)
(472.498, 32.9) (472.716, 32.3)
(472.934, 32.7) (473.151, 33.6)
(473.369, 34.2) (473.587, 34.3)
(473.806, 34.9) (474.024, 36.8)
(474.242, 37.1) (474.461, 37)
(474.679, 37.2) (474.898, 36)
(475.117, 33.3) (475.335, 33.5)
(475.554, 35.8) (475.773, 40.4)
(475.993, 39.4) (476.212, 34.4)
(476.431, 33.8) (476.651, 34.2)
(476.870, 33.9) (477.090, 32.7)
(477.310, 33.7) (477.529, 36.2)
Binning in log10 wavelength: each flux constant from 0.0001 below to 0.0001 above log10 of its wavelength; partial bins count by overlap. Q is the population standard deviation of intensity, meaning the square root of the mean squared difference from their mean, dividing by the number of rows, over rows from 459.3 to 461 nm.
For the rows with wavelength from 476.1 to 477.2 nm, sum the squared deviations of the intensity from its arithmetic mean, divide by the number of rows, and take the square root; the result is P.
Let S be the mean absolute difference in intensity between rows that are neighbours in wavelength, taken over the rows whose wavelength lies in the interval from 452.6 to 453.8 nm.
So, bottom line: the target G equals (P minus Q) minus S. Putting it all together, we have -1.3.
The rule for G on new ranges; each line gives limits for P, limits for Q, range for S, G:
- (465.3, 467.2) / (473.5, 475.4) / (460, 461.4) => -1.2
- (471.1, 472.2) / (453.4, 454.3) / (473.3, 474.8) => 0.0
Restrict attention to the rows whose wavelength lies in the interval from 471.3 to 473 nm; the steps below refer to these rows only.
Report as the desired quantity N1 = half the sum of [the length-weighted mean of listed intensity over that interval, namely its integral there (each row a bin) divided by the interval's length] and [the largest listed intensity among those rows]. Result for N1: 34.2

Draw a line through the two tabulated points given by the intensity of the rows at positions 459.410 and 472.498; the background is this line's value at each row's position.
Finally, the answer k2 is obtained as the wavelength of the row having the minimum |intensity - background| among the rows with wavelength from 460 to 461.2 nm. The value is 460.681 nm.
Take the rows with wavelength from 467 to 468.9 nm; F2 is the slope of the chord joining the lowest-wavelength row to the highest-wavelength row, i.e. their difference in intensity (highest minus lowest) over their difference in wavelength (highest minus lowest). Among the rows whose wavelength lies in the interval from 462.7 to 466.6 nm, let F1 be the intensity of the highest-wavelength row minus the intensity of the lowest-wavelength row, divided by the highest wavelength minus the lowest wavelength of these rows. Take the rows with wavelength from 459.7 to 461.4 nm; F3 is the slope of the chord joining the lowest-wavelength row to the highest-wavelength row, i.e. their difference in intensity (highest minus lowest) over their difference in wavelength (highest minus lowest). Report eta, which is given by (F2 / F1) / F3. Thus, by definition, 0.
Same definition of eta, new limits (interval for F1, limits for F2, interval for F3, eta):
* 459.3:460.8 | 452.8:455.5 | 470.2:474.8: -12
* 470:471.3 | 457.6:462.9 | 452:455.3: 10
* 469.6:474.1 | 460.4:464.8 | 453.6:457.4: -1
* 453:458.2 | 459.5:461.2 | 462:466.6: -1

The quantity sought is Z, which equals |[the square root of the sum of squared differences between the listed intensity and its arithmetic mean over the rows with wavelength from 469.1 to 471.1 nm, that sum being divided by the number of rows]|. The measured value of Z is 0.8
